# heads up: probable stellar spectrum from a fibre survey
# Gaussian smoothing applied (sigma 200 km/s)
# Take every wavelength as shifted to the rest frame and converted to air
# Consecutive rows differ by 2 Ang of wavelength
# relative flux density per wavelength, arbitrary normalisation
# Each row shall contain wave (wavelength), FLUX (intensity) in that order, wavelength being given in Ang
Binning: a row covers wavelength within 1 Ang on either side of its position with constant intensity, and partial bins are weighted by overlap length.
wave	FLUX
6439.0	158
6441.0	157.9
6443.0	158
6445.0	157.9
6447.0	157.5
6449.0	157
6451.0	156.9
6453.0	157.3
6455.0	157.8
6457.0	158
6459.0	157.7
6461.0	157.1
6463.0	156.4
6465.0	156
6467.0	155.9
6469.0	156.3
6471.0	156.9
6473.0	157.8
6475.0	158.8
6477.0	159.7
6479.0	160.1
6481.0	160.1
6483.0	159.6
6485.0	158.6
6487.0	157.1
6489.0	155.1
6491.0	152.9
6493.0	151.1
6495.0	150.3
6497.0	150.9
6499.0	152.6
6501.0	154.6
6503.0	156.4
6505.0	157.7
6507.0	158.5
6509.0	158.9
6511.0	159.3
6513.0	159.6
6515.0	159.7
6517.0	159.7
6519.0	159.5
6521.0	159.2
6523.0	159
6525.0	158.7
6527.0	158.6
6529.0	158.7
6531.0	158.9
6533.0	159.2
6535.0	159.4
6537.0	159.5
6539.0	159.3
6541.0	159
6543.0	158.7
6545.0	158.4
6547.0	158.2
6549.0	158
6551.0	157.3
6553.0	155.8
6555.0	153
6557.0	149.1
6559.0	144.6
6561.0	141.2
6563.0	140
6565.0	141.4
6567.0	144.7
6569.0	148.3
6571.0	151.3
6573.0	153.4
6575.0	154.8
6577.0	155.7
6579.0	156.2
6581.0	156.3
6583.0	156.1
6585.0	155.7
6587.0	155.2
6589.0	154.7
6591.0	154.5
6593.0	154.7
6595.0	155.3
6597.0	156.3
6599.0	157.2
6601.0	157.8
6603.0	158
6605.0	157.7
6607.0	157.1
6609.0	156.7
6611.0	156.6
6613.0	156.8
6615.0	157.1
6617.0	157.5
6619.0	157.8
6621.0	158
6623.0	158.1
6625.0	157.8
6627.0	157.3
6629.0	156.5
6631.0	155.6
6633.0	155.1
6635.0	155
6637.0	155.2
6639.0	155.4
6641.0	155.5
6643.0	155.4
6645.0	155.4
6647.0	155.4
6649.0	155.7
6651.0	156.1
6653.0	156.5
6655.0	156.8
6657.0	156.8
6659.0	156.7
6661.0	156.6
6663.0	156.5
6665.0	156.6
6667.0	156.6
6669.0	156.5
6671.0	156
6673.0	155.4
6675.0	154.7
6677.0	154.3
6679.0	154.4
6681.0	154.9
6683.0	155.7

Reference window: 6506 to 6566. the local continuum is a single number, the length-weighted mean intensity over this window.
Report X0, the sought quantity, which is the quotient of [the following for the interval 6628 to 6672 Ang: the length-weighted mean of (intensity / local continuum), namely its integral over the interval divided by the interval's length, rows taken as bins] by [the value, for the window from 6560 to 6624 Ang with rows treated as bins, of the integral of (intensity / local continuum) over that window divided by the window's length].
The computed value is 1.012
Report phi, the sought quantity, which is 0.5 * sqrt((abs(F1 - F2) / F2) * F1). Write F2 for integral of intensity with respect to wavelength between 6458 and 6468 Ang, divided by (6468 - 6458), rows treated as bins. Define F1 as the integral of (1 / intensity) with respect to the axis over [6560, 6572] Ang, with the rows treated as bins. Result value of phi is 0.144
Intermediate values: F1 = 0.08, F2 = 157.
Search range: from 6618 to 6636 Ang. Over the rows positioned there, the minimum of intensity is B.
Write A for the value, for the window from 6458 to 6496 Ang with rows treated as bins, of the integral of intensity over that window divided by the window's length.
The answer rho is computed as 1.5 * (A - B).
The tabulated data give 3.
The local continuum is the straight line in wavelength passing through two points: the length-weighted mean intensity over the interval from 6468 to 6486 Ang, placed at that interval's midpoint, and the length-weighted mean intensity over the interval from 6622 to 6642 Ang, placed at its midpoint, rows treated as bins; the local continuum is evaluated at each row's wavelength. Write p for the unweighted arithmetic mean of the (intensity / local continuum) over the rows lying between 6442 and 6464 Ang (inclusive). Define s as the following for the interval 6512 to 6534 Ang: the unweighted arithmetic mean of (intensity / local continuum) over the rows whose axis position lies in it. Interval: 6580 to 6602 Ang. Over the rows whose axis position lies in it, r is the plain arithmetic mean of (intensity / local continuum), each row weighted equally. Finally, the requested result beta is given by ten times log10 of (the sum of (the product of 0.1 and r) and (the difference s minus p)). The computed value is -9.3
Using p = 0.99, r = 0.99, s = 1.01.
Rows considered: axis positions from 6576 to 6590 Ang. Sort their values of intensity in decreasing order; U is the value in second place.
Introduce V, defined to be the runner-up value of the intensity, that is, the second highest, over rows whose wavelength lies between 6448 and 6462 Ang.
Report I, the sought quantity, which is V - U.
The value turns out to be 1.6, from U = 156.2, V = 157.8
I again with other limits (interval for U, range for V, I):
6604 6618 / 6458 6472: -0.4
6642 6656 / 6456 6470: 1.2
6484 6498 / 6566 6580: -1.4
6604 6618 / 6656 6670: -0.8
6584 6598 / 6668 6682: 0.3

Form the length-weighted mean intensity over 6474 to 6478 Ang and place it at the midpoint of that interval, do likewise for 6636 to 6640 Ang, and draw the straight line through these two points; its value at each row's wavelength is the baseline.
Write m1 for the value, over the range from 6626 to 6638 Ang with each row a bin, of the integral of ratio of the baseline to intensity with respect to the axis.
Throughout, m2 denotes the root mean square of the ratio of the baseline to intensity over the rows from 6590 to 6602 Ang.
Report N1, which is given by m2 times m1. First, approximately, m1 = 12.0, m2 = 1.00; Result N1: 12.0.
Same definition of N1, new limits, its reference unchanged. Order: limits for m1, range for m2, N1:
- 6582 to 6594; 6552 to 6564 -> 13.0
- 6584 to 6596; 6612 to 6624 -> 12.0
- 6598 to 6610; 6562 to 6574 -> 12.8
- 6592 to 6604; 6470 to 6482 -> 12.0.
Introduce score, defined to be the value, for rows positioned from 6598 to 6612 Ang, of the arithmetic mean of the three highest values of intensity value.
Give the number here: 157.8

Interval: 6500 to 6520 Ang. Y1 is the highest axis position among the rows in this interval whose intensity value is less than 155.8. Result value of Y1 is 6501.0 Ang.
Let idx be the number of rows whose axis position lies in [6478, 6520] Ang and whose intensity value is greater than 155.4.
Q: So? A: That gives 14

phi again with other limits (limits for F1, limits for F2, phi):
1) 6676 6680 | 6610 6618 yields 0.080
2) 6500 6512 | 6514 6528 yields 0.138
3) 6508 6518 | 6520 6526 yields 0.125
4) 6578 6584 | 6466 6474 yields 0.098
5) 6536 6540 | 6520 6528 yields 0.079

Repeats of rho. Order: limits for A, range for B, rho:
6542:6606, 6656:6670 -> -5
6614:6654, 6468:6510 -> 9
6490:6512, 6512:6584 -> 22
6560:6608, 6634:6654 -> -3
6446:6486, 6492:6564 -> 27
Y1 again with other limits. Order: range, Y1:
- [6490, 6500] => 6499.0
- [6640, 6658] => 6649.0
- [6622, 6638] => 6637.0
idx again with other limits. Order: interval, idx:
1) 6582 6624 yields 16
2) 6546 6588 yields 9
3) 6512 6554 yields 21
